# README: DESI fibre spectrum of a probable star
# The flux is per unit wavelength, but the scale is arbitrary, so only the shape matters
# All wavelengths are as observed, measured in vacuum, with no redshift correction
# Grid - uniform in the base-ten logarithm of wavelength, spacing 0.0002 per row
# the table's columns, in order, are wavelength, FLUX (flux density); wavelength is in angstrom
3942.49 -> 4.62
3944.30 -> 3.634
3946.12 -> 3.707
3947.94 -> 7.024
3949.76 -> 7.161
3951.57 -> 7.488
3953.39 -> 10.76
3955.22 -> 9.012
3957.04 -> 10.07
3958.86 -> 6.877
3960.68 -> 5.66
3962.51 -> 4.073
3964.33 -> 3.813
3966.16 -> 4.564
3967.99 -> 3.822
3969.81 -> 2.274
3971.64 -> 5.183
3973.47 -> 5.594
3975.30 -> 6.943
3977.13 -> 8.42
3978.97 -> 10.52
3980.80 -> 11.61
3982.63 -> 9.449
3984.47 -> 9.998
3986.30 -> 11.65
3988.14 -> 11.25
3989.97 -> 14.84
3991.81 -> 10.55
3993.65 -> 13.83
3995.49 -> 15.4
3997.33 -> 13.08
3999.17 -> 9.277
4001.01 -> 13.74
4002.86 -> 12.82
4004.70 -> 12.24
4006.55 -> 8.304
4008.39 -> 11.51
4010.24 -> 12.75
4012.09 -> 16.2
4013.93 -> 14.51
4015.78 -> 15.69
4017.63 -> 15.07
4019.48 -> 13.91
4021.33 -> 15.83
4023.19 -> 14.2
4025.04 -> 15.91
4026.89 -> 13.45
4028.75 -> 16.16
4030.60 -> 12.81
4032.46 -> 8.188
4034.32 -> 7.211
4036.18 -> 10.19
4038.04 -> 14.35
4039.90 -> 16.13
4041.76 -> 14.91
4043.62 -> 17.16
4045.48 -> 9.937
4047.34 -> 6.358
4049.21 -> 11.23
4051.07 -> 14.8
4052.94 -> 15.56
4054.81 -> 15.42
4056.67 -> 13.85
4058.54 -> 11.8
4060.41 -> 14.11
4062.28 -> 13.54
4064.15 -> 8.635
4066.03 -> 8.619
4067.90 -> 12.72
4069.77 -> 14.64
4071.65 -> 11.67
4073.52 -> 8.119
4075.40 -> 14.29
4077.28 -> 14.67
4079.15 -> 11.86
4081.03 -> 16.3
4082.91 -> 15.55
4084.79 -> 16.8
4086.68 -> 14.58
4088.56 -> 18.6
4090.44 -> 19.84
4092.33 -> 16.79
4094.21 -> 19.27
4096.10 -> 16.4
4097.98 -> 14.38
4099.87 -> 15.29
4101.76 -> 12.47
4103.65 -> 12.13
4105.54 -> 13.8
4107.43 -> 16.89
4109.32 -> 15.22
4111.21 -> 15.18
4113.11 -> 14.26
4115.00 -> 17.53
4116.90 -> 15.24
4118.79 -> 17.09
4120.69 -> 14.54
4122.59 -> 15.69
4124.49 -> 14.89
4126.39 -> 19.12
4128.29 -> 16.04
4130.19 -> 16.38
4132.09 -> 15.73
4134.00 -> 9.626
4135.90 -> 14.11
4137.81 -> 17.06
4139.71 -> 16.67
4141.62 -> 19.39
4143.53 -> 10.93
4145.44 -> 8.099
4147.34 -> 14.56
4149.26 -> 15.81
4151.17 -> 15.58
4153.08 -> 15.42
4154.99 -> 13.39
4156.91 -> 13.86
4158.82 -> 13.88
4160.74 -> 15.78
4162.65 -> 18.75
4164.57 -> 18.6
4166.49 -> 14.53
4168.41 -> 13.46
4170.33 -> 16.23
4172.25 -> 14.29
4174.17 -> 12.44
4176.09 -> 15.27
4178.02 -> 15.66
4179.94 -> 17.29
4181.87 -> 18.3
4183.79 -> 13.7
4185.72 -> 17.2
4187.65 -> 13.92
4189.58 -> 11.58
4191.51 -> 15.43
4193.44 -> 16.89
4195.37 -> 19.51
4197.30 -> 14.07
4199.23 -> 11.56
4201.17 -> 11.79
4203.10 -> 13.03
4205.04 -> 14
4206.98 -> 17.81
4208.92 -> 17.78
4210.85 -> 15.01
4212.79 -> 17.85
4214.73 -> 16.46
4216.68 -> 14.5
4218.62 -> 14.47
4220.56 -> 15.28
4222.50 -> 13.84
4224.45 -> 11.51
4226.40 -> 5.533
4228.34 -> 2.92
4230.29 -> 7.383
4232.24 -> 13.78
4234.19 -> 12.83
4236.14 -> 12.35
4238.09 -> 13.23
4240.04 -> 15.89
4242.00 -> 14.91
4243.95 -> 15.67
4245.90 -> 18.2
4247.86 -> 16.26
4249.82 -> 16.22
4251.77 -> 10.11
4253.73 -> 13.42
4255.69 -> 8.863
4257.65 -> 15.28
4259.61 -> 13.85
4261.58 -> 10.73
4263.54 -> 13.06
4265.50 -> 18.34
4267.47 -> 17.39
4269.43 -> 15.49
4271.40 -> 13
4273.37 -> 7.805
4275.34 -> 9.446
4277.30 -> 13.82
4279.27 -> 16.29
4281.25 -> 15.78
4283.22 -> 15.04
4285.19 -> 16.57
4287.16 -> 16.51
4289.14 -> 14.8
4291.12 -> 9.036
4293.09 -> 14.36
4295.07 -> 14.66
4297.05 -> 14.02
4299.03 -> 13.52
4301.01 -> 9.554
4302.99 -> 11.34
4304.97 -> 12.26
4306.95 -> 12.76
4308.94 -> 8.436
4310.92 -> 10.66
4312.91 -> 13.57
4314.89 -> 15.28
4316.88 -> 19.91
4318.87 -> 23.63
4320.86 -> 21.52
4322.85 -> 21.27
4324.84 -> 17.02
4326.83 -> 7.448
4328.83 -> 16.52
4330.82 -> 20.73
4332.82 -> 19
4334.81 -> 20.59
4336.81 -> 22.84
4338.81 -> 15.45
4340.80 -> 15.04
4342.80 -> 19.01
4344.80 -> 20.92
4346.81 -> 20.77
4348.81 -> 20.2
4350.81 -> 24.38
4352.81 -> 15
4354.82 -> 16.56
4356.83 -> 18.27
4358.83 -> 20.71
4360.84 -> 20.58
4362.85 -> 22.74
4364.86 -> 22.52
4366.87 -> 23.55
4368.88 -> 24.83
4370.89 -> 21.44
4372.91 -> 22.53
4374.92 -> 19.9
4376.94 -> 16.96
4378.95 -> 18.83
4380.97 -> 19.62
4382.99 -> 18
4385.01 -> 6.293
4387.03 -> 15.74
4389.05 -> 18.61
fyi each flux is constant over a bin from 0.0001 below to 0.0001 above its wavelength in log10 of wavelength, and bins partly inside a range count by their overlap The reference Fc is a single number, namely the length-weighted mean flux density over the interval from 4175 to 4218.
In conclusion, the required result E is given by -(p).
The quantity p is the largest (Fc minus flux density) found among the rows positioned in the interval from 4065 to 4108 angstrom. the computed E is -7.3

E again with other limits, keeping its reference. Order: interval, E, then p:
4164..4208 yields -3.8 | 3.8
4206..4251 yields -12.5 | 12.5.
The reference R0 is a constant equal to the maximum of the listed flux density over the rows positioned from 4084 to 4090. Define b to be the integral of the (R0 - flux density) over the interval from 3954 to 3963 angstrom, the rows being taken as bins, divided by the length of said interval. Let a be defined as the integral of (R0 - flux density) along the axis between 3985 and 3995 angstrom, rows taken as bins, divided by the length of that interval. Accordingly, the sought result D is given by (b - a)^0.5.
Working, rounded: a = 6.1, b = 11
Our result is 2.2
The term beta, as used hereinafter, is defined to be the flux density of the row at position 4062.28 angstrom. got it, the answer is 13.54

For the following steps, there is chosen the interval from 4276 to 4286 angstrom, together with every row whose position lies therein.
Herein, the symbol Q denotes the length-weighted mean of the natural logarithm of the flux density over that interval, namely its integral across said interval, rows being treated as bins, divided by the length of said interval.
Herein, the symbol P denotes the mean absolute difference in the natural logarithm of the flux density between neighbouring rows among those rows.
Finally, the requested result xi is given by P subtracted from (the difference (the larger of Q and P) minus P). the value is 2.6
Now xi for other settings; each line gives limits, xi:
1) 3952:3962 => 1.6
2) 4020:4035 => 2.1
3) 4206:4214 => 2.6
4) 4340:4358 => 2.6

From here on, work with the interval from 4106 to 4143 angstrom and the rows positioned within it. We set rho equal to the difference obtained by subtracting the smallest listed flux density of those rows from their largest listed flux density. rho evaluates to 9.8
